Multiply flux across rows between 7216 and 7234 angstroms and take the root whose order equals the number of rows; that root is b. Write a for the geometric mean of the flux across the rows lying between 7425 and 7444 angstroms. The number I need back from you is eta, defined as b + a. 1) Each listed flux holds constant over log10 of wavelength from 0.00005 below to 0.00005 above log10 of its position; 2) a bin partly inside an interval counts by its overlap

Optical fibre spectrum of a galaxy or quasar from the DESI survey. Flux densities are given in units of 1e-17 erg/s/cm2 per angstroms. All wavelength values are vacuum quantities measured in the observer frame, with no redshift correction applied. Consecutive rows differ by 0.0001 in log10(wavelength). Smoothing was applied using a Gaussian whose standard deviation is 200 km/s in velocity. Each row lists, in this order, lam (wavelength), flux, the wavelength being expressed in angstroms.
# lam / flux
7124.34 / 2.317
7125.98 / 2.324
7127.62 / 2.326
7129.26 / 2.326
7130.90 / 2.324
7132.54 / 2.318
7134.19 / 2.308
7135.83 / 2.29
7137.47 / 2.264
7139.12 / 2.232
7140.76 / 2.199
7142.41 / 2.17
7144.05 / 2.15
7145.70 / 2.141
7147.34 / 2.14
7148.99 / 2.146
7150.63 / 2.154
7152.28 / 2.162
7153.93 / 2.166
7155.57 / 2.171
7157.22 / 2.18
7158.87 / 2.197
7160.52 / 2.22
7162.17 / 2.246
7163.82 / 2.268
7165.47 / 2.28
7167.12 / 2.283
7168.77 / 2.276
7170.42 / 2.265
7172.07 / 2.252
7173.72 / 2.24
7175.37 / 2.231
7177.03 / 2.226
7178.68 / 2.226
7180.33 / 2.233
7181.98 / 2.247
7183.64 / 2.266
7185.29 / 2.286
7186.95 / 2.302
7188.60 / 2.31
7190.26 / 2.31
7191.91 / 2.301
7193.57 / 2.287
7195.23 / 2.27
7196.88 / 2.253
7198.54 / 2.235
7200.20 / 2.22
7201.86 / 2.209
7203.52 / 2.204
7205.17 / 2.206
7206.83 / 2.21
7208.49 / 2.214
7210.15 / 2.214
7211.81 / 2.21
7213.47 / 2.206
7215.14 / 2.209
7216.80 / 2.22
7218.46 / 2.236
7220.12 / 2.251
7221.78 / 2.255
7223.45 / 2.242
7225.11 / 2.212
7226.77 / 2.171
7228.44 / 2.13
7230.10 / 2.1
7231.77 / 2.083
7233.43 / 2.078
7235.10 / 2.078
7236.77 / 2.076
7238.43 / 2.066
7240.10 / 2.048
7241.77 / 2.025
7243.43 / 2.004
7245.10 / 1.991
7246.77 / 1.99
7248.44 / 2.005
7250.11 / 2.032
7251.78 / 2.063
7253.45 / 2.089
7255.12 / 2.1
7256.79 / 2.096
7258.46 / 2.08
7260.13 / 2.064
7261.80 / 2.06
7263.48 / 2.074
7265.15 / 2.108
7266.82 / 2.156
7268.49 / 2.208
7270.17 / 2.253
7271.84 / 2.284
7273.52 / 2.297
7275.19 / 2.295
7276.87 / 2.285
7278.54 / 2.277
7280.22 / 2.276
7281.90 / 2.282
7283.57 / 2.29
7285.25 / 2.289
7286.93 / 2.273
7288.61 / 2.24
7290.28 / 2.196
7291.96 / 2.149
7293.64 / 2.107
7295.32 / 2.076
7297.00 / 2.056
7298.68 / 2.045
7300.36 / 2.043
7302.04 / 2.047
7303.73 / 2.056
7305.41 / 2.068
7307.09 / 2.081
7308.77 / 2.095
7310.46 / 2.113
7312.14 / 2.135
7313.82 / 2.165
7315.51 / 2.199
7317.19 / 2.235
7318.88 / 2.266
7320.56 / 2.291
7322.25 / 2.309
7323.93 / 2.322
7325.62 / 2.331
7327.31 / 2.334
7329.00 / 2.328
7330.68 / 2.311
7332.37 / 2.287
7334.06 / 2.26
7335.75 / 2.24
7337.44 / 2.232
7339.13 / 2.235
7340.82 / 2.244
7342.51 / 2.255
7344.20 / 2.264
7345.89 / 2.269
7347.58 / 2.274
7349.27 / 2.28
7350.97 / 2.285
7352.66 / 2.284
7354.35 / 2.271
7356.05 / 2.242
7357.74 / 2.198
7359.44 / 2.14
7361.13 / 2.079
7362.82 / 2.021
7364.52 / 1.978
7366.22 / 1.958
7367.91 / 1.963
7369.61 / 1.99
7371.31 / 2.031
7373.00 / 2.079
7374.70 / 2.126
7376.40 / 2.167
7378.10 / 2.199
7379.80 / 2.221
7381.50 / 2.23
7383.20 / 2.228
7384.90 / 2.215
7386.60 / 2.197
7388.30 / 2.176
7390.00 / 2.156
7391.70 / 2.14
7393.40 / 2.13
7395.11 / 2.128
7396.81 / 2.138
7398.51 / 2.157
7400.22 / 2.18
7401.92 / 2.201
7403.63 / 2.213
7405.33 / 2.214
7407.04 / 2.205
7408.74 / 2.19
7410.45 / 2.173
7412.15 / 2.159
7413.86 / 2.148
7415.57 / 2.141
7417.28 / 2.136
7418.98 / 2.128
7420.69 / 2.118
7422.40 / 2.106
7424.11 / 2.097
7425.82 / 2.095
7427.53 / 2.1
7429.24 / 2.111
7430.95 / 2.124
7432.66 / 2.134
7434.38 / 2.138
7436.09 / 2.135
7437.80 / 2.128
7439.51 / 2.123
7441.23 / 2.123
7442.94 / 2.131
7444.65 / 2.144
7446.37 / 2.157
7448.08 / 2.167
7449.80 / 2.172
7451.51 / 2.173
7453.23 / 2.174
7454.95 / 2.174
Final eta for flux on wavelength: 4.30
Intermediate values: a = 2.12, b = 2.18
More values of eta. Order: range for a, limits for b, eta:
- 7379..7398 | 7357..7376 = 4.23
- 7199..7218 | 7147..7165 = 4.40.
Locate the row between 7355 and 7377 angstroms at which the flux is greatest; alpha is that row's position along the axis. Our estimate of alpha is 7356.05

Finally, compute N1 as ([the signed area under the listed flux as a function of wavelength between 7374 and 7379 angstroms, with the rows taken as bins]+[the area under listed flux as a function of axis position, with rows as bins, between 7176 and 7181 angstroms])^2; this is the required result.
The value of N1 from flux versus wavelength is 482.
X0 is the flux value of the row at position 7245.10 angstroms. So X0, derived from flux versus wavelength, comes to 1.991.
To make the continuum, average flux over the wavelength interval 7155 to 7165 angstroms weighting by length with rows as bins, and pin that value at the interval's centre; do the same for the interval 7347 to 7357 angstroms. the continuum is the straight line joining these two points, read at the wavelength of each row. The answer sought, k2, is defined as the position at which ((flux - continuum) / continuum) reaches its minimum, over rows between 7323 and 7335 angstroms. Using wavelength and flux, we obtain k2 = 7334.06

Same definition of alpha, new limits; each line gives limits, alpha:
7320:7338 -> 7327.31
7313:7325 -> 7323.93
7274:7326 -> 7325.62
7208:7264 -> 7221.78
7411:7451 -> 7449.80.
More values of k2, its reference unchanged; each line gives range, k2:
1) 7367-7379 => 7367.91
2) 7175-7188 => 7178.68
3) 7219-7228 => 7226.77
